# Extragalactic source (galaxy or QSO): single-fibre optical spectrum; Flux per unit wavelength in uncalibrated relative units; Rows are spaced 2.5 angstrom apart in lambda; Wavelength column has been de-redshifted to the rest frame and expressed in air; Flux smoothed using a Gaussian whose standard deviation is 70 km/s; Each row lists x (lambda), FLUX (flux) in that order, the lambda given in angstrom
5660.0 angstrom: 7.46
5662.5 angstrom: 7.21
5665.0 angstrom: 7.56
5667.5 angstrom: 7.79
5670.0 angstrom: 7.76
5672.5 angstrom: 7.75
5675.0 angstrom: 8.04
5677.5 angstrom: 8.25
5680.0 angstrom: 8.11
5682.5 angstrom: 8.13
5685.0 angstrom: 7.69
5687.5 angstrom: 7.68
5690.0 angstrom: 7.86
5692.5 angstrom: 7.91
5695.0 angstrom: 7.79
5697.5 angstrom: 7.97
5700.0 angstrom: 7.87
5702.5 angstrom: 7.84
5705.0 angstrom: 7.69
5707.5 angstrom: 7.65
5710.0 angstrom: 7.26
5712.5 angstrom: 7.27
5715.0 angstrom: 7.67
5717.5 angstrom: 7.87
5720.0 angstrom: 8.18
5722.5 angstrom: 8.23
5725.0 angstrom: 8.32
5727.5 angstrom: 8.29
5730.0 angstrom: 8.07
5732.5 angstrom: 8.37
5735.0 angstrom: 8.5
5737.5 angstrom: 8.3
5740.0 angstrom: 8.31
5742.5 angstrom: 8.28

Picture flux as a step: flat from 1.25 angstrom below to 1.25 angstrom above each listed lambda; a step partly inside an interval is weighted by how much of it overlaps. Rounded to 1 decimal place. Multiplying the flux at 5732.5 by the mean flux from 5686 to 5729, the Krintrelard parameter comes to 65.7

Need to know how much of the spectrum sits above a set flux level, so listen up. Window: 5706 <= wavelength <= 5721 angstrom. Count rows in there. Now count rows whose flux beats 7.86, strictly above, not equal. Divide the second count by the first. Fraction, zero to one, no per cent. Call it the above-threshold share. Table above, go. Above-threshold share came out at 0.3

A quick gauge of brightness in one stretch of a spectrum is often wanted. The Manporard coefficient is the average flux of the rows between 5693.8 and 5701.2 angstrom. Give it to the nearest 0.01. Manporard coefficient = 7.88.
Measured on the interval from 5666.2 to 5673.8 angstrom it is 7.77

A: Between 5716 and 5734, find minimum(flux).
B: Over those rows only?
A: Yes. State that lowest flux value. 7.87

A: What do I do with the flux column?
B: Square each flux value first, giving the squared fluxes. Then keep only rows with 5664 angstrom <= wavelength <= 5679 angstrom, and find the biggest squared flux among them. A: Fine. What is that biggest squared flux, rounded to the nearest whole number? 68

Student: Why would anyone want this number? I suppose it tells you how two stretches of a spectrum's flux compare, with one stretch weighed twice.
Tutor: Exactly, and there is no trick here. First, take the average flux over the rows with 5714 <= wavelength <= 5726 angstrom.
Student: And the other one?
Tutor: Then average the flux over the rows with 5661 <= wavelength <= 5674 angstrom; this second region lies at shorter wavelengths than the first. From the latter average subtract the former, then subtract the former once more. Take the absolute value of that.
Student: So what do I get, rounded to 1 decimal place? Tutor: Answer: 8.5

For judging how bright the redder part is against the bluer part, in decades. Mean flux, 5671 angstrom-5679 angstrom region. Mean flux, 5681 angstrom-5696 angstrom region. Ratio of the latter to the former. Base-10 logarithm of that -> -0.009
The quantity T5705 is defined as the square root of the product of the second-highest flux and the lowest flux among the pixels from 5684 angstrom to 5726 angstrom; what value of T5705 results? 7.7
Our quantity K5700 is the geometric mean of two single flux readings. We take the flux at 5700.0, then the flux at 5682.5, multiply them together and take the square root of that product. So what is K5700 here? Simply 8.00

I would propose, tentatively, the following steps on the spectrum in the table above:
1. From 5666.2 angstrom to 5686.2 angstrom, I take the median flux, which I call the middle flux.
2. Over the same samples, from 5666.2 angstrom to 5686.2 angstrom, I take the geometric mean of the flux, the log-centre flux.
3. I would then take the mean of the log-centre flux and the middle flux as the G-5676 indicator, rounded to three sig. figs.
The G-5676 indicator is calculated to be 7.93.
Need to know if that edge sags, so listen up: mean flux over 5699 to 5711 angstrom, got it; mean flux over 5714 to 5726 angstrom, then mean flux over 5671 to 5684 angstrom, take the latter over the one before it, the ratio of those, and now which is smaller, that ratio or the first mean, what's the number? 1.00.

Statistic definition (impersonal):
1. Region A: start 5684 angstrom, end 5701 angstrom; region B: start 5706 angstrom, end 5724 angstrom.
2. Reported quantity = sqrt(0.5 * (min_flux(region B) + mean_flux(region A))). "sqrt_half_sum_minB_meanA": 2.75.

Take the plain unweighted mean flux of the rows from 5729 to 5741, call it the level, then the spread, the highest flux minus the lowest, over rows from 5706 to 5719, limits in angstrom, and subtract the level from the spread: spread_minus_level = -7.70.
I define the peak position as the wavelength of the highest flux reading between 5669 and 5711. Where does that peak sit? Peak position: 5677.5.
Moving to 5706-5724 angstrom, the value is 5722.5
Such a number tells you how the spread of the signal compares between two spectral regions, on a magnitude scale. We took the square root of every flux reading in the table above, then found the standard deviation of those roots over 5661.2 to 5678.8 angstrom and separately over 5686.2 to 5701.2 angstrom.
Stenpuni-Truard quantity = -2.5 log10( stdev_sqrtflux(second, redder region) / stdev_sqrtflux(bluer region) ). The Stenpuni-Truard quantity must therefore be 1.3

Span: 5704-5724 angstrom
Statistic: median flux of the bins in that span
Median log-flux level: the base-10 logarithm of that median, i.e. 0.885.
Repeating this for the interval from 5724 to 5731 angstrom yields 0.919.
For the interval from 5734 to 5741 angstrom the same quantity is 0.920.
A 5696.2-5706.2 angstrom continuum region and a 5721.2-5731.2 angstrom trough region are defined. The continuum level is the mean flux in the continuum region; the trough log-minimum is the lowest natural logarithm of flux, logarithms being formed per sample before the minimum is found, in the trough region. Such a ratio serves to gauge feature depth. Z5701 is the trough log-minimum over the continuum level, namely 0.266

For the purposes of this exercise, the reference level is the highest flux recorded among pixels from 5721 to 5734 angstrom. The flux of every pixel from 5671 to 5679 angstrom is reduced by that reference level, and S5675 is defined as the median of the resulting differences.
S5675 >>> -0.3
